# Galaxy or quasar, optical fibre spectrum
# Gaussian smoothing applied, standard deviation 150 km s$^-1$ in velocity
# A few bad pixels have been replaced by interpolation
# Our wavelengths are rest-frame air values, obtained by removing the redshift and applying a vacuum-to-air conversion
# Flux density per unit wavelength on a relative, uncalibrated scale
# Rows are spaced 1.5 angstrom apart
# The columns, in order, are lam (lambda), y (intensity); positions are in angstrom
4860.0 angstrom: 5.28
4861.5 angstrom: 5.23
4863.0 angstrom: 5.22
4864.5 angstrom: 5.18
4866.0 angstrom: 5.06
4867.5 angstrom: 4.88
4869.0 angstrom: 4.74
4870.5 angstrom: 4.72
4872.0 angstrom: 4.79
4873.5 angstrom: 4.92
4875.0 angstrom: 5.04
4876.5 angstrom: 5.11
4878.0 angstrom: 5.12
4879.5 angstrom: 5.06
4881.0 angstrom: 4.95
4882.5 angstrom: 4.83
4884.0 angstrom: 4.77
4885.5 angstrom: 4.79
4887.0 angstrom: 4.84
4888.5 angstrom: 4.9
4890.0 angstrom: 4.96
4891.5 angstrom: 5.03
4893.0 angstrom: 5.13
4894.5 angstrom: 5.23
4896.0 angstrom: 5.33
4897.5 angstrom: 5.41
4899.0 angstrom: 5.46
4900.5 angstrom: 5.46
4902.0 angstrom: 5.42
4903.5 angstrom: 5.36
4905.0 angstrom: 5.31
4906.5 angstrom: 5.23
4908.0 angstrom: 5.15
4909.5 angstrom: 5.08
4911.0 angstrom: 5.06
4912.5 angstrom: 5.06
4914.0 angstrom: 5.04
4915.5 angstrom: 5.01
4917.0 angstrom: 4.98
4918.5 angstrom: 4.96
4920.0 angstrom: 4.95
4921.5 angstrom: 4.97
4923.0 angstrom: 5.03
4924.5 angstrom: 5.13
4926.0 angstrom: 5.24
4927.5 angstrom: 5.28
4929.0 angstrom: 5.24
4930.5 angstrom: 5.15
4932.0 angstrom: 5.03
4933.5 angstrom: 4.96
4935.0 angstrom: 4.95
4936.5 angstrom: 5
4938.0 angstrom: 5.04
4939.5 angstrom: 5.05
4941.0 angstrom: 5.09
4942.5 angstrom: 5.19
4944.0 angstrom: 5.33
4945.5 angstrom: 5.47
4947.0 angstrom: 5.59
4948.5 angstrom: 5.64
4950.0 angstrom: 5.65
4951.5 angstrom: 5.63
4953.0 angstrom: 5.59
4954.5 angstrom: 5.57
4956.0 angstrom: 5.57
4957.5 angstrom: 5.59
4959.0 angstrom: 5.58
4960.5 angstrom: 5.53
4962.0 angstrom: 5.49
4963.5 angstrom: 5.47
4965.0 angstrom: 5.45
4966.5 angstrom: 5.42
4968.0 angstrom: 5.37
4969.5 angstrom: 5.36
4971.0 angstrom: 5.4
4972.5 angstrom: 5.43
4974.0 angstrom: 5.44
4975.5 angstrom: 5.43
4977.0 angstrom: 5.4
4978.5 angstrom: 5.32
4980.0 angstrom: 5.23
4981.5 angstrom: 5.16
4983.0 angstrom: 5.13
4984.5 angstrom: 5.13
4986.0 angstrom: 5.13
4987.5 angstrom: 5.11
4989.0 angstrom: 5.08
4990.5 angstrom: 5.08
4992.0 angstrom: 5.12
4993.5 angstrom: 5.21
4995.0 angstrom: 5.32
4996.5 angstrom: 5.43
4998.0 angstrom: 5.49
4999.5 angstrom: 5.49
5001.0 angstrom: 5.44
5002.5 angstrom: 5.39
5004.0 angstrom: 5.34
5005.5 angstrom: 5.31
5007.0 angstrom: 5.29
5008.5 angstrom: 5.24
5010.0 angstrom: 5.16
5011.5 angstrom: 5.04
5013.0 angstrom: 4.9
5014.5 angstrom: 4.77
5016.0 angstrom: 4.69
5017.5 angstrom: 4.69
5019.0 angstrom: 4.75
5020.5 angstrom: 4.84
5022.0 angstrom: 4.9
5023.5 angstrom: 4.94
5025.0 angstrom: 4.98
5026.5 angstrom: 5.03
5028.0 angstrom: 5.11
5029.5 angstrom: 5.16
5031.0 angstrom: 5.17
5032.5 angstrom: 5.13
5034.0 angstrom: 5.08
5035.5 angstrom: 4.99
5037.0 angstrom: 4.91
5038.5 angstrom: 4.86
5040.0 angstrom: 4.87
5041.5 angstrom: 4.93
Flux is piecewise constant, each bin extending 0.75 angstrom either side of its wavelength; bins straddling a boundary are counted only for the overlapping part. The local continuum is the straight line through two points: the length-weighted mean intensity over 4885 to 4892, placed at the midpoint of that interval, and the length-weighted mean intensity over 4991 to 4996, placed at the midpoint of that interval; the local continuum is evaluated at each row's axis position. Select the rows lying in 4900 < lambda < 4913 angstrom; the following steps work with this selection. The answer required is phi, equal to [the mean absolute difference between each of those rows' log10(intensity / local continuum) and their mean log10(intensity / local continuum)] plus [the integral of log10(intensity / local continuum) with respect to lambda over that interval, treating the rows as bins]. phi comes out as 0.32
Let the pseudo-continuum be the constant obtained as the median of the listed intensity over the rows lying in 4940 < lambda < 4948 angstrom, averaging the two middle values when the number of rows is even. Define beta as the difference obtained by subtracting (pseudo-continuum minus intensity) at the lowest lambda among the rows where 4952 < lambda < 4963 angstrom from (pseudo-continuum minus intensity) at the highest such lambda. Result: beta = 0.10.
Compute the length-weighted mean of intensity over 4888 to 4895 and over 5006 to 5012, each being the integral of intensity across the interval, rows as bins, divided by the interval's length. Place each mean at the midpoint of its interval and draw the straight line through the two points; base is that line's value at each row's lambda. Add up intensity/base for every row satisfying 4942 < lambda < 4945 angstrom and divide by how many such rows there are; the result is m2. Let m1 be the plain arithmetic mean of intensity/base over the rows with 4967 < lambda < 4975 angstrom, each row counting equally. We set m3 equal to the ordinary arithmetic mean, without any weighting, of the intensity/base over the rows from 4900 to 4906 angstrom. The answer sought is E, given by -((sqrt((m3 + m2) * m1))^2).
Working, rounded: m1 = 1.05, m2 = 1.03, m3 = 1.06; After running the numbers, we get -2.20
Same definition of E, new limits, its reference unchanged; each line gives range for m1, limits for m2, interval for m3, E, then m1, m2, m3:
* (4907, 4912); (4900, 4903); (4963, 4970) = -2.14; 1.01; 1.07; 1.05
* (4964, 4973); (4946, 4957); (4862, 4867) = -2.23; 1.05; 1.09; 1.03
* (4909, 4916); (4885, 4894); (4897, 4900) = -2.04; 1.00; 0.98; 1.07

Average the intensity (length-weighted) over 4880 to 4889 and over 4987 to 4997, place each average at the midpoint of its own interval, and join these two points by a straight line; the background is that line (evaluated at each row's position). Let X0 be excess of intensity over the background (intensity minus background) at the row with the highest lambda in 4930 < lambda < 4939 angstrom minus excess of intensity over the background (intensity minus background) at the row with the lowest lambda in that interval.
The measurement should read -0.13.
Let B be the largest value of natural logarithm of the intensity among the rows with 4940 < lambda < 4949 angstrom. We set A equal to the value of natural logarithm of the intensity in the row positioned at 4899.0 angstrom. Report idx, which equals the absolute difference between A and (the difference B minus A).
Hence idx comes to 1.67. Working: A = 1.70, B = 1.73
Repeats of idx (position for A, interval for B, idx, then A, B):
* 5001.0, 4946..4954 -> 1.66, 1.69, 1.73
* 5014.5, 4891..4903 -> 1.43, 1.56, 1.70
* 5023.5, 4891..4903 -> 1.50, 1.60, 1.70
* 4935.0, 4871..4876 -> 1.58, 1.60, 1.62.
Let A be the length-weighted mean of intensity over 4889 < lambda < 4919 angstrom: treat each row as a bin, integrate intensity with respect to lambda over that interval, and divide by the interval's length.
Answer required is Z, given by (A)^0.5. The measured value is 2.28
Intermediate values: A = 5.18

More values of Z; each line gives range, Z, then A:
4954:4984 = 2.33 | 5.41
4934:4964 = 2.32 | 5.40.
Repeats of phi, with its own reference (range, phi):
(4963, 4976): 0.29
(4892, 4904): 0.42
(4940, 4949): 0.23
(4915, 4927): 0.04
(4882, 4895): 0.05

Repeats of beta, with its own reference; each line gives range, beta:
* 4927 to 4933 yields 0.25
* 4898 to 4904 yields 0.10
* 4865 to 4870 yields 0.32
